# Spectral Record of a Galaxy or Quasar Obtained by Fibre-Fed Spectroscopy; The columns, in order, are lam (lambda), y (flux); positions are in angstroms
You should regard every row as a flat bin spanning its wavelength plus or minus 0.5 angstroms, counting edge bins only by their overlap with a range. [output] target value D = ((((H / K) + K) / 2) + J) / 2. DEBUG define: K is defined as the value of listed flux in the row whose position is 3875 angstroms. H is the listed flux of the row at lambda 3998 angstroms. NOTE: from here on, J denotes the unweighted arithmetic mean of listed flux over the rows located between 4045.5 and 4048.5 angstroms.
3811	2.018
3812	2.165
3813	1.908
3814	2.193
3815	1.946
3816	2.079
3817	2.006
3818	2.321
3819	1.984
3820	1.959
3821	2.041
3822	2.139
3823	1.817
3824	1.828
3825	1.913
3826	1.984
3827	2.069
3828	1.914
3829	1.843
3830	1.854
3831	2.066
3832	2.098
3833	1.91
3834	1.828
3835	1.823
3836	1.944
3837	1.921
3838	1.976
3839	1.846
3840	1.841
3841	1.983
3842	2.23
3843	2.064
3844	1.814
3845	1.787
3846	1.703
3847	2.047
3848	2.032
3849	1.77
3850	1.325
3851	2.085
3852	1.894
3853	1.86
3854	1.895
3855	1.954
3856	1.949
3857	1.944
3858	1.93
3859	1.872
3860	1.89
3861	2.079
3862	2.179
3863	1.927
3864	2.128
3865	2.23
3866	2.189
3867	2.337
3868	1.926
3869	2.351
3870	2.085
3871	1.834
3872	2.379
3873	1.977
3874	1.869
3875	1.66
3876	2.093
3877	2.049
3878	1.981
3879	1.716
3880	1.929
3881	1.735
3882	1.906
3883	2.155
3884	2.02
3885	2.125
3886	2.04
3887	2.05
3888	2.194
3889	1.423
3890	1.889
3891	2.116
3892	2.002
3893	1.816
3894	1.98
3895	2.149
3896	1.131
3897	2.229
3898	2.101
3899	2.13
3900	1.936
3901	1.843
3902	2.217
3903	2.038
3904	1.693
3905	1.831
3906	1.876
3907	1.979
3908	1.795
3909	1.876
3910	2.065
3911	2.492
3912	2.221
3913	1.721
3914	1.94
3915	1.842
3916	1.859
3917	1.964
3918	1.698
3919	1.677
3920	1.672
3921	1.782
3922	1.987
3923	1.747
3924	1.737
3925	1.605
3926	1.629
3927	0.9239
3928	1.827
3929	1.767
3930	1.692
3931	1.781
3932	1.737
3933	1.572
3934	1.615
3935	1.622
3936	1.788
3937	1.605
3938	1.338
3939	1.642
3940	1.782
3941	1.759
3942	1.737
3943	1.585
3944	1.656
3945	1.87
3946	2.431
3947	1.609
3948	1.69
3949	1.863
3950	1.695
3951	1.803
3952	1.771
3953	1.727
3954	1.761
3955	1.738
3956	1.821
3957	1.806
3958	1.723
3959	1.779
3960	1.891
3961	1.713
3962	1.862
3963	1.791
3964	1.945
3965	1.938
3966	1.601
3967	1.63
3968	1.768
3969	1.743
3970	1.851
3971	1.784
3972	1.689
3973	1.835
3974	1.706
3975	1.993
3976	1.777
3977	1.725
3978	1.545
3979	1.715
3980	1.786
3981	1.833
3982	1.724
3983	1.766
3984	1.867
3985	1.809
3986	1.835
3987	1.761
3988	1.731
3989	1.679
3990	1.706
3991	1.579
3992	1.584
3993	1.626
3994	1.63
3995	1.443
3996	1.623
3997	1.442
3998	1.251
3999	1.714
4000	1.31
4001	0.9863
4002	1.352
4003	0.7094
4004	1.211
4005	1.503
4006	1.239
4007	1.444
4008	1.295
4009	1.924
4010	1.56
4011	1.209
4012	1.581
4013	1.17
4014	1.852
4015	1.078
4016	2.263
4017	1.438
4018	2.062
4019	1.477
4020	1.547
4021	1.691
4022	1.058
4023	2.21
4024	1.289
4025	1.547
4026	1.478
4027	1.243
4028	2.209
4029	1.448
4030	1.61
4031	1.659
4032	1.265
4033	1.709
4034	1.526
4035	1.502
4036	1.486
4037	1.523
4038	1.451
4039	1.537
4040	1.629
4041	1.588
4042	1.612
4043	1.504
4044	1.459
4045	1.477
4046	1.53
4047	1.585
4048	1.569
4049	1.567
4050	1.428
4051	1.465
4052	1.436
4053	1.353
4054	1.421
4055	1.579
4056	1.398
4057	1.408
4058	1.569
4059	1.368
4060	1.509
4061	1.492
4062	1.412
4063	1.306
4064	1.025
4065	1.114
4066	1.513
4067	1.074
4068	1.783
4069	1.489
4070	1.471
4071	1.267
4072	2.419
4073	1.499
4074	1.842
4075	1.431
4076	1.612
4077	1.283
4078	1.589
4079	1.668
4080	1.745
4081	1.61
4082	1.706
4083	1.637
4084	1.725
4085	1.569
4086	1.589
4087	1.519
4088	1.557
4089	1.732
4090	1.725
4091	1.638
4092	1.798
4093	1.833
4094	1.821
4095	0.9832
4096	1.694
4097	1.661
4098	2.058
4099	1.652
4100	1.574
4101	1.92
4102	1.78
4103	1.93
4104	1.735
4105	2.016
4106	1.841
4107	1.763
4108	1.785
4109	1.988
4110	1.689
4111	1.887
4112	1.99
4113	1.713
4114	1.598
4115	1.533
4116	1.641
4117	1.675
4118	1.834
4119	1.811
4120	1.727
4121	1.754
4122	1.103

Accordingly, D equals 1.38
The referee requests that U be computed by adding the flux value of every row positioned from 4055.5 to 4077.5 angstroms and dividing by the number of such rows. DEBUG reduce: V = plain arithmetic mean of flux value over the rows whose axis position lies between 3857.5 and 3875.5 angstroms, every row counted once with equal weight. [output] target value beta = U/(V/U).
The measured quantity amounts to 1.05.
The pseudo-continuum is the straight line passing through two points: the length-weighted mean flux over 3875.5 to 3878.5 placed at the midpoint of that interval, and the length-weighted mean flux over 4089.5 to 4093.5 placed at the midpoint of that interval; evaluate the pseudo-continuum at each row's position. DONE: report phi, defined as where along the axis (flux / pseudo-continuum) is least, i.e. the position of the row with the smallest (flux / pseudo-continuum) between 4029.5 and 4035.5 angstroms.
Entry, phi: 4032 angstroms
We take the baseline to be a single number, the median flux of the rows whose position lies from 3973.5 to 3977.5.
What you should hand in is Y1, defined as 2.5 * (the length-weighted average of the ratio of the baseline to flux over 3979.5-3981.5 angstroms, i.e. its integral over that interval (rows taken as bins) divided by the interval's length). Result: 2.4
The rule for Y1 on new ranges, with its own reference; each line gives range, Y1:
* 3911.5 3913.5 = 2.3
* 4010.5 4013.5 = 3.4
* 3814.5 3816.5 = 2.2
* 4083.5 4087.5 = 2.7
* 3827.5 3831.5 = 2.3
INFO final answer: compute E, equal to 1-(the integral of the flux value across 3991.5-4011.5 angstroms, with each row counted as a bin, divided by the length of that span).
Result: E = -0.4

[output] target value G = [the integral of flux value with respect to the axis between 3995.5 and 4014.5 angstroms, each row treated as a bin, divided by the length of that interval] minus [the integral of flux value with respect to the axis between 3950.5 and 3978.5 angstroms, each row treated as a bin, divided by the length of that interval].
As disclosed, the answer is -0.39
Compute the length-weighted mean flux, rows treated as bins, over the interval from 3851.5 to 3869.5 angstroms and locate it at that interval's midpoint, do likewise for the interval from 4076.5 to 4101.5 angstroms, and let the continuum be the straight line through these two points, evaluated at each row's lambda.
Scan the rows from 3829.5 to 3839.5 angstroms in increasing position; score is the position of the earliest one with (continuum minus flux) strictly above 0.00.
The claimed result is 3830 angstroms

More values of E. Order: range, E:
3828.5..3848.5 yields -0.9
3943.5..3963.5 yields -0.8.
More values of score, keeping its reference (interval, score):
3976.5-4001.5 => 3977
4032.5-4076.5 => 4033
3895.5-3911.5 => 3896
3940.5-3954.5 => 3941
